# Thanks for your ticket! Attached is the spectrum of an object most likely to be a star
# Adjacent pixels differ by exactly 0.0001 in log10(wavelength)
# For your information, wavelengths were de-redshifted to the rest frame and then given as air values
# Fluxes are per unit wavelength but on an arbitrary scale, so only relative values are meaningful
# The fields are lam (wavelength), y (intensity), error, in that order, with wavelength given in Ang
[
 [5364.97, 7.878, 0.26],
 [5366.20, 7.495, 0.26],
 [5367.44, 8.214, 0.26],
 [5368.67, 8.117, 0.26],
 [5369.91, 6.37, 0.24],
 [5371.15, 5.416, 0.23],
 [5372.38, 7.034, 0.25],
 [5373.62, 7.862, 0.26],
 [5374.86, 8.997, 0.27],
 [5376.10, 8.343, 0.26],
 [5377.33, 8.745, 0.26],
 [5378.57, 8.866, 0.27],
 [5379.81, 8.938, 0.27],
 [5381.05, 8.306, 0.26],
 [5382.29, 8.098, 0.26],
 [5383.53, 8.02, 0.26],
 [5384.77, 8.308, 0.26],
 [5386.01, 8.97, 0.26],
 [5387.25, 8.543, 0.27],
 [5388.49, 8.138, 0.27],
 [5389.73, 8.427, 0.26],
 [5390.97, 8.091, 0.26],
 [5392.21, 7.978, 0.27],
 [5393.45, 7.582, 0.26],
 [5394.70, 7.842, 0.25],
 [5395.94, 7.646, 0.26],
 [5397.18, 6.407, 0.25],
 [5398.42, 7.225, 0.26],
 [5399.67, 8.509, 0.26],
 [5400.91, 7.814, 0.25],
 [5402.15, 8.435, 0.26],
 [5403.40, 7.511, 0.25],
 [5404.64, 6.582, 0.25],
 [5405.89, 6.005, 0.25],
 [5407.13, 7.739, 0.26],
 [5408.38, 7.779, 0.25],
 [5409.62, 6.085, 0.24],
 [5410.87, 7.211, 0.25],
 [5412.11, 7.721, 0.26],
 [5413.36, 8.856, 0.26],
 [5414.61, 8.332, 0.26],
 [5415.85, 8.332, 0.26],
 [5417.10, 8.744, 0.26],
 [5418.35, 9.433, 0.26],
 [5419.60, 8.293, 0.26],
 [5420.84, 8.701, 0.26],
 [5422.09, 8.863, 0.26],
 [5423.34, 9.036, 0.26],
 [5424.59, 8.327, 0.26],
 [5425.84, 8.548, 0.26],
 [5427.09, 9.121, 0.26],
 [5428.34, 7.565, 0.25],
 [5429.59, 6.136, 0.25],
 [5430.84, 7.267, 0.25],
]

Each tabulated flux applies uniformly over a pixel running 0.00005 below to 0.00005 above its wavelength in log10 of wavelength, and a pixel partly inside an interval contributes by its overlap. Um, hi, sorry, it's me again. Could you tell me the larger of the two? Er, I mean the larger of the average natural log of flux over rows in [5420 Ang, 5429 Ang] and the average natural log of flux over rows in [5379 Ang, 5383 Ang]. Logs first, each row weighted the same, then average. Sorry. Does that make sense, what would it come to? 2.15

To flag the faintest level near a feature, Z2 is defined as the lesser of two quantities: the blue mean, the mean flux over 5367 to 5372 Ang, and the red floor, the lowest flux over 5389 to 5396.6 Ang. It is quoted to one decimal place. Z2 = 7.0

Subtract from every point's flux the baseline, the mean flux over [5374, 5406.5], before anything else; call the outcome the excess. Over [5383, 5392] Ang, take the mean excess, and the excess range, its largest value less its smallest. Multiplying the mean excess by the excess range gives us 0.3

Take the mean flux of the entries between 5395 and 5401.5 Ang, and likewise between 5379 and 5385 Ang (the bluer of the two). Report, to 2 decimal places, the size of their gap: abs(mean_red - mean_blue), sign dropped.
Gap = 0.81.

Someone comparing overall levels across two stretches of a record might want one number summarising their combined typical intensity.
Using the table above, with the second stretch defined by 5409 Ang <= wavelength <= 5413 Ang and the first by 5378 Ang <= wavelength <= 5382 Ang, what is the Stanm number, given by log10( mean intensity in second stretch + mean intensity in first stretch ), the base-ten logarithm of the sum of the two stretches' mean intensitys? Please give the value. 1.20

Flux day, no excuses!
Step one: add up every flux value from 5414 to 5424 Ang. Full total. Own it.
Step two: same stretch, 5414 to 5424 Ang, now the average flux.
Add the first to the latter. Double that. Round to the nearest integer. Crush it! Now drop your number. 157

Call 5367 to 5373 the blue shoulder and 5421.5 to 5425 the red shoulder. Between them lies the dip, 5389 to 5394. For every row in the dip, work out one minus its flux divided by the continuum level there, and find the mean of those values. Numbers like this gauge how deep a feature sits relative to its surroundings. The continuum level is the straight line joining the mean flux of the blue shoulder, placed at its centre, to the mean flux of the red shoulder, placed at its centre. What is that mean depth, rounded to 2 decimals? -0.04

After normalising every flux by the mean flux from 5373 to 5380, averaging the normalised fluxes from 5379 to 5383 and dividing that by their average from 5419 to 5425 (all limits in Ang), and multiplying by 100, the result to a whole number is 98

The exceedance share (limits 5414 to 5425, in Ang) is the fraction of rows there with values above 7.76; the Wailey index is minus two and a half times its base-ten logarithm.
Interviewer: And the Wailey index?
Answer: 0.0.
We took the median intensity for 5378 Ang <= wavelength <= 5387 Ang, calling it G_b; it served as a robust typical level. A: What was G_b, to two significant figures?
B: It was 8.3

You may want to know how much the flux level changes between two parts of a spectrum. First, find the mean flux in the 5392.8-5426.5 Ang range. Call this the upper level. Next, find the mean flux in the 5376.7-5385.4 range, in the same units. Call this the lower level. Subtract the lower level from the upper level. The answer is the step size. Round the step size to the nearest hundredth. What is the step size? -0.56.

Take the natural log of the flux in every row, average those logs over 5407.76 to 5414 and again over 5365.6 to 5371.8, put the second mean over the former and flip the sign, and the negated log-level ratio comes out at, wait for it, -0.97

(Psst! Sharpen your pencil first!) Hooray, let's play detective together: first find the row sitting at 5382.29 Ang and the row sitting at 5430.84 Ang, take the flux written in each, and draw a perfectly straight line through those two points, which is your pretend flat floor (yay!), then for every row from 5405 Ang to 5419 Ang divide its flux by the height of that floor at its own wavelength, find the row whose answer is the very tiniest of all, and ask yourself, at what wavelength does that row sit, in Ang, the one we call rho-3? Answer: 5405.89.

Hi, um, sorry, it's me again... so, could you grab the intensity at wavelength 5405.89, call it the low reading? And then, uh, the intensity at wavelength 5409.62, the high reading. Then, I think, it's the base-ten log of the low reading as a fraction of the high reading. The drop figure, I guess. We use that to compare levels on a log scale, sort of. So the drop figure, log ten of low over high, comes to -0.01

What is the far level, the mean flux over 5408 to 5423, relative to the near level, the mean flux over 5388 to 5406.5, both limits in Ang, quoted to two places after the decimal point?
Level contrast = 1.08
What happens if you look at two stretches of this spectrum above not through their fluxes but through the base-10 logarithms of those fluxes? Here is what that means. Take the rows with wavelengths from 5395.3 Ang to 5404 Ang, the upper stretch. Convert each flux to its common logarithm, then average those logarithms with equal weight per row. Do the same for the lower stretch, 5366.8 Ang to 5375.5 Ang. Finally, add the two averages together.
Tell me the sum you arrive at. 1.747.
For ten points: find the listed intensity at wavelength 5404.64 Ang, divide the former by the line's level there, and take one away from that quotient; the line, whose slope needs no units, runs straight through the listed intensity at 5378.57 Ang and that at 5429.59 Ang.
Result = -0.12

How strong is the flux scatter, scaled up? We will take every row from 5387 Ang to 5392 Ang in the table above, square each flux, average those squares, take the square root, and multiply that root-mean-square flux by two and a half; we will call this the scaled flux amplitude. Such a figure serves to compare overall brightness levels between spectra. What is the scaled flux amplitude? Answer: 20.8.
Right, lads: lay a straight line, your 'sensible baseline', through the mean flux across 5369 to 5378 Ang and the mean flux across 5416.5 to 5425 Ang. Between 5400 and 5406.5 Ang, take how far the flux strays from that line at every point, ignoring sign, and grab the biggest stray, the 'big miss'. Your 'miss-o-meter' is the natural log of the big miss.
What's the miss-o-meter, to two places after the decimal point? 0.87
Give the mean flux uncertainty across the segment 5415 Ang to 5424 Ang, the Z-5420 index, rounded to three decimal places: 0.260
